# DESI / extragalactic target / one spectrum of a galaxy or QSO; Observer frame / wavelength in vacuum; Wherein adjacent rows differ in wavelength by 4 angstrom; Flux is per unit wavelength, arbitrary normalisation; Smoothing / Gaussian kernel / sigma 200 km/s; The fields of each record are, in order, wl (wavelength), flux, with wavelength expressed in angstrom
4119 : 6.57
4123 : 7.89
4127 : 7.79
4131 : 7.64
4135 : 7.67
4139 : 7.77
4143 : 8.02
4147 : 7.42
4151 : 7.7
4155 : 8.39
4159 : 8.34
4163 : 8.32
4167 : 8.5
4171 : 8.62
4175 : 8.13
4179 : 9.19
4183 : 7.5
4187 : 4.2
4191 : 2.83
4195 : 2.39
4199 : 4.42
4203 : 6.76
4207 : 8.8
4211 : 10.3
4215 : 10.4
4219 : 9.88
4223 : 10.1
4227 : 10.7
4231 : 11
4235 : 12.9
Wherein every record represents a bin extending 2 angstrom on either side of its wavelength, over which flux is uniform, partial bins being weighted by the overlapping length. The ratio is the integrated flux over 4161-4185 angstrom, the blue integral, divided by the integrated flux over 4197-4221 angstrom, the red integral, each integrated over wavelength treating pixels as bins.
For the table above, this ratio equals 0.99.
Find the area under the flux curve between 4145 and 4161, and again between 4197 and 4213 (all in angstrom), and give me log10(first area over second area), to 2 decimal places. 0.02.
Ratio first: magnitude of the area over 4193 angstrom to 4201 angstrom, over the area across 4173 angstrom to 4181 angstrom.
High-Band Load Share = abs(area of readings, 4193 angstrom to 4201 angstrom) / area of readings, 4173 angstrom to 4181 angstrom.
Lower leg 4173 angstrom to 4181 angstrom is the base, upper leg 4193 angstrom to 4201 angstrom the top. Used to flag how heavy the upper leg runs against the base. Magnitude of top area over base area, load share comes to 0.39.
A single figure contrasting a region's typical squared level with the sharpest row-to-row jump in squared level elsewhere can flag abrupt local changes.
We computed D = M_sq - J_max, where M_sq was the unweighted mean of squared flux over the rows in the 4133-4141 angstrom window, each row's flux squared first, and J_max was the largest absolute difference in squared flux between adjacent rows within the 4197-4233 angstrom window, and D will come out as 28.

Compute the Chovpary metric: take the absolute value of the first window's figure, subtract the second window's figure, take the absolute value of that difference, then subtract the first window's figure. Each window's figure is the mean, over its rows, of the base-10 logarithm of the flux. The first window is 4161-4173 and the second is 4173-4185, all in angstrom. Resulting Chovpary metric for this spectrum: -0.92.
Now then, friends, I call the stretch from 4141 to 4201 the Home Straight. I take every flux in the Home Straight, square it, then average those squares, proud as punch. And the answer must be 53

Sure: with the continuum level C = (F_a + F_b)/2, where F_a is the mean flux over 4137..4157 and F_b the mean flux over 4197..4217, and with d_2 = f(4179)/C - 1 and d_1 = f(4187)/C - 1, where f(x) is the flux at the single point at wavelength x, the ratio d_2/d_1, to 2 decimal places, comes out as -0.31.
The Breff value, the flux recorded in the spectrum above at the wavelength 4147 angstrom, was 7.42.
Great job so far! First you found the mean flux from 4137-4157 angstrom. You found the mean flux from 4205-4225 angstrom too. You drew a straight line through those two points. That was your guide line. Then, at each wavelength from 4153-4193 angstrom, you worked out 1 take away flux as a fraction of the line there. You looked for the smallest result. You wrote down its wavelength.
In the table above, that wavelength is 4179 angstrom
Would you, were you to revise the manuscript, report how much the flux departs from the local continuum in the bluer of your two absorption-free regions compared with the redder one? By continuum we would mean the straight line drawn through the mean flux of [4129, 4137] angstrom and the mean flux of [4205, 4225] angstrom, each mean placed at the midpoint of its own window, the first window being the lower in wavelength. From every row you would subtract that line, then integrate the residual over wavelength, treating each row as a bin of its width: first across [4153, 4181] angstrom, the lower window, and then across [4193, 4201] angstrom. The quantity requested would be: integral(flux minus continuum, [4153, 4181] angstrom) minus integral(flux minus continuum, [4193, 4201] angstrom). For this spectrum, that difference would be 46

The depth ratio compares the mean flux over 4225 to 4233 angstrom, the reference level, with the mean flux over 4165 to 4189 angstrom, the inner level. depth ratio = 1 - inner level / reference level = 0.29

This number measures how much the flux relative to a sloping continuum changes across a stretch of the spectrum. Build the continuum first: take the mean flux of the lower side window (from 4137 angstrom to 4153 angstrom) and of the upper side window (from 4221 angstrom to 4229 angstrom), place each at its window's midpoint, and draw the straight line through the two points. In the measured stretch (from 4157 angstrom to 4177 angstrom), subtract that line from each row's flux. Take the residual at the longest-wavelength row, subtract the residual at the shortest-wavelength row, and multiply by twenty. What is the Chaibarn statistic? -15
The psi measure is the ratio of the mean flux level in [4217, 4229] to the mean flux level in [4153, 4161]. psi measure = 1.2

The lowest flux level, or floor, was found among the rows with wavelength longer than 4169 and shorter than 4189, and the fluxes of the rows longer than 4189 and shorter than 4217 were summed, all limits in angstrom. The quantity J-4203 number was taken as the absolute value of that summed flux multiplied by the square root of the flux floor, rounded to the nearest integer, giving 94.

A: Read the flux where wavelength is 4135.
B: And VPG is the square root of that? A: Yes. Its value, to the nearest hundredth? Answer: 2.77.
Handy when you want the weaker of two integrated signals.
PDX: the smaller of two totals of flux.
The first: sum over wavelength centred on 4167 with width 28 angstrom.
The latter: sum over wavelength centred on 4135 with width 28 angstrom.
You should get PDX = 54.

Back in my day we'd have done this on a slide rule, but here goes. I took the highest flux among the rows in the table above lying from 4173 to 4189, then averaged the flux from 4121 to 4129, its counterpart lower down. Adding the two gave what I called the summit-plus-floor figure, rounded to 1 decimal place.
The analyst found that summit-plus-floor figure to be 17.0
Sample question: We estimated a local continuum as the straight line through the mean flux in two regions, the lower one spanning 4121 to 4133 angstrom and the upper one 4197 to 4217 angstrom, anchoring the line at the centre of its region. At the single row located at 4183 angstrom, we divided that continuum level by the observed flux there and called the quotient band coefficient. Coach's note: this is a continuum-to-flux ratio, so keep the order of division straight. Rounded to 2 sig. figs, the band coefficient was 1.1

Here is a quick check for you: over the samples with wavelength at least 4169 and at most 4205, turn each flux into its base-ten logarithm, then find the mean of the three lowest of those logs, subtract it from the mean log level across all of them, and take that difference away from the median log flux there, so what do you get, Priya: 0.580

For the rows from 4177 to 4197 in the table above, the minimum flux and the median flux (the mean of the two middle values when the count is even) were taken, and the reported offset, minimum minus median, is -1.8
